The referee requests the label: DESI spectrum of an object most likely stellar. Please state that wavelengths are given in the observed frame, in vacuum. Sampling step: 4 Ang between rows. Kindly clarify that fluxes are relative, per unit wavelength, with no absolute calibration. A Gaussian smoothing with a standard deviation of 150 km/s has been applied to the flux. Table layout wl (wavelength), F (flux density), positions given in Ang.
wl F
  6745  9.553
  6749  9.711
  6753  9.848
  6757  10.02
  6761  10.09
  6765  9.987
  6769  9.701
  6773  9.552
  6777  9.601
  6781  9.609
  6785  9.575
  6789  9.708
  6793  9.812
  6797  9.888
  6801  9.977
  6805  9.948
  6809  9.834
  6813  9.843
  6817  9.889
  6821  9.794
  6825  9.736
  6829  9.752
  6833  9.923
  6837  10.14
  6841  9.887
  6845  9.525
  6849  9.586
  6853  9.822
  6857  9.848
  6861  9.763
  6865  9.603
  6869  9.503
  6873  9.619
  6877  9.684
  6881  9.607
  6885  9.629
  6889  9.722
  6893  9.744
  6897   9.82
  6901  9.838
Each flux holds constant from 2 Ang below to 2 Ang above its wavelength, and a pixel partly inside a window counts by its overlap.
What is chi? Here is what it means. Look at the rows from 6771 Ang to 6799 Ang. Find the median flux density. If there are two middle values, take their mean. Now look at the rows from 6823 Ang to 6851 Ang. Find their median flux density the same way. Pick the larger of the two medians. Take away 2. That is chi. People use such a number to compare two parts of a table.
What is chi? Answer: 7.75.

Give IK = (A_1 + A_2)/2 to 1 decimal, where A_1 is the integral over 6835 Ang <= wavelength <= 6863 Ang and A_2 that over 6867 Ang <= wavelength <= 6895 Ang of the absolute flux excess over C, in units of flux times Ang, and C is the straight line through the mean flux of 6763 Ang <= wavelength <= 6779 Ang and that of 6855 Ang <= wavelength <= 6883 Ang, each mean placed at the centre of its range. 3.6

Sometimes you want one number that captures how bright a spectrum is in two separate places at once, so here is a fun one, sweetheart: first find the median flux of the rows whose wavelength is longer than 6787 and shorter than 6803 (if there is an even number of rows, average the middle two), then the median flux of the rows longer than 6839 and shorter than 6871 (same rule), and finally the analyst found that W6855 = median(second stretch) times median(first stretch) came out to 95.4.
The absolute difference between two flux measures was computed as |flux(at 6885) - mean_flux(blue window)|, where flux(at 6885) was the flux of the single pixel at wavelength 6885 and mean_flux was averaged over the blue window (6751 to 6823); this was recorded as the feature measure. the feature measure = 0.19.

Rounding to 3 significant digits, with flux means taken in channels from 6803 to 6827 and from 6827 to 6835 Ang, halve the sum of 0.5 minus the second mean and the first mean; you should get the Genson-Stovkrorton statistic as 0.252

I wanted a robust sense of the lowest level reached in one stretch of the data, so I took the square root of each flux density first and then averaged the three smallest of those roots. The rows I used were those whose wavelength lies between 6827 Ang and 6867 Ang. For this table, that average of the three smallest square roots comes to 3.09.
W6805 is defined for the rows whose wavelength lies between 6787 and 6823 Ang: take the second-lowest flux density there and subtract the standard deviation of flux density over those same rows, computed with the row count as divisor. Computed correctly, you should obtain 9.72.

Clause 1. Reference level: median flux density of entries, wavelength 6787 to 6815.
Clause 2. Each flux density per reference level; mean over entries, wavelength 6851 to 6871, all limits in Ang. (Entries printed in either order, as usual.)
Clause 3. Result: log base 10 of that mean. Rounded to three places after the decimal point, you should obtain -0.006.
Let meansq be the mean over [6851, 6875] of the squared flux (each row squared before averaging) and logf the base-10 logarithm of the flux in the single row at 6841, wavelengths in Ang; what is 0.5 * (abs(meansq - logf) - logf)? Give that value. 46.0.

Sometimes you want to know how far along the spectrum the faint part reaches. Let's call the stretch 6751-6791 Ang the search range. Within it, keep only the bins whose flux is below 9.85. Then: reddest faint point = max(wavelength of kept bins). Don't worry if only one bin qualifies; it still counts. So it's 6789 Ang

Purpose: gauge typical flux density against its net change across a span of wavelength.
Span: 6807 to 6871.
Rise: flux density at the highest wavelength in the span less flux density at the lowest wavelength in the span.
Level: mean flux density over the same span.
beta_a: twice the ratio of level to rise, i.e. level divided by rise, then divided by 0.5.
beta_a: -59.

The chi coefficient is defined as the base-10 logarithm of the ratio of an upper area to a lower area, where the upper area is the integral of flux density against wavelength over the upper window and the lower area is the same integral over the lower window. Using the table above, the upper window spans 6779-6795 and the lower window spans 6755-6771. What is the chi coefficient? -0.012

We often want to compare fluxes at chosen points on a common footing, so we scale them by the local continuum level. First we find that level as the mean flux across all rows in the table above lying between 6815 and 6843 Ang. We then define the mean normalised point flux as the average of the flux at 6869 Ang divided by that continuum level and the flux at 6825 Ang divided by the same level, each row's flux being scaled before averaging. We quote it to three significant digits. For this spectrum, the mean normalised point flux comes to 0.974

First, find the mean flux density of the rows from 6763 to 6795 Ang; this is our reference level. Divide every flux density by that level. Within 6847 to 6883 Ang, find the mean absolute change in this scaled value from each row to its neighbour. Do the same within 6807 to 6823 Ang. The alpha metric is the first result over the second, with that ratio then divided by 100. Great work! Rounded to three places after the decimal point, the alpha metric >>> 0.022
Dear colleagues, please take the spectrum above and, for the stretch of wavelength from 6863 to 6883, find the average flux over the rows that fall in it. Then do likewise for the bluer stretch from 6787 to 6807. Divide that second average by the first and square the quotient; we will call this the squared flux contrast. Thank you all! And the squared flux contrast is 1.06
